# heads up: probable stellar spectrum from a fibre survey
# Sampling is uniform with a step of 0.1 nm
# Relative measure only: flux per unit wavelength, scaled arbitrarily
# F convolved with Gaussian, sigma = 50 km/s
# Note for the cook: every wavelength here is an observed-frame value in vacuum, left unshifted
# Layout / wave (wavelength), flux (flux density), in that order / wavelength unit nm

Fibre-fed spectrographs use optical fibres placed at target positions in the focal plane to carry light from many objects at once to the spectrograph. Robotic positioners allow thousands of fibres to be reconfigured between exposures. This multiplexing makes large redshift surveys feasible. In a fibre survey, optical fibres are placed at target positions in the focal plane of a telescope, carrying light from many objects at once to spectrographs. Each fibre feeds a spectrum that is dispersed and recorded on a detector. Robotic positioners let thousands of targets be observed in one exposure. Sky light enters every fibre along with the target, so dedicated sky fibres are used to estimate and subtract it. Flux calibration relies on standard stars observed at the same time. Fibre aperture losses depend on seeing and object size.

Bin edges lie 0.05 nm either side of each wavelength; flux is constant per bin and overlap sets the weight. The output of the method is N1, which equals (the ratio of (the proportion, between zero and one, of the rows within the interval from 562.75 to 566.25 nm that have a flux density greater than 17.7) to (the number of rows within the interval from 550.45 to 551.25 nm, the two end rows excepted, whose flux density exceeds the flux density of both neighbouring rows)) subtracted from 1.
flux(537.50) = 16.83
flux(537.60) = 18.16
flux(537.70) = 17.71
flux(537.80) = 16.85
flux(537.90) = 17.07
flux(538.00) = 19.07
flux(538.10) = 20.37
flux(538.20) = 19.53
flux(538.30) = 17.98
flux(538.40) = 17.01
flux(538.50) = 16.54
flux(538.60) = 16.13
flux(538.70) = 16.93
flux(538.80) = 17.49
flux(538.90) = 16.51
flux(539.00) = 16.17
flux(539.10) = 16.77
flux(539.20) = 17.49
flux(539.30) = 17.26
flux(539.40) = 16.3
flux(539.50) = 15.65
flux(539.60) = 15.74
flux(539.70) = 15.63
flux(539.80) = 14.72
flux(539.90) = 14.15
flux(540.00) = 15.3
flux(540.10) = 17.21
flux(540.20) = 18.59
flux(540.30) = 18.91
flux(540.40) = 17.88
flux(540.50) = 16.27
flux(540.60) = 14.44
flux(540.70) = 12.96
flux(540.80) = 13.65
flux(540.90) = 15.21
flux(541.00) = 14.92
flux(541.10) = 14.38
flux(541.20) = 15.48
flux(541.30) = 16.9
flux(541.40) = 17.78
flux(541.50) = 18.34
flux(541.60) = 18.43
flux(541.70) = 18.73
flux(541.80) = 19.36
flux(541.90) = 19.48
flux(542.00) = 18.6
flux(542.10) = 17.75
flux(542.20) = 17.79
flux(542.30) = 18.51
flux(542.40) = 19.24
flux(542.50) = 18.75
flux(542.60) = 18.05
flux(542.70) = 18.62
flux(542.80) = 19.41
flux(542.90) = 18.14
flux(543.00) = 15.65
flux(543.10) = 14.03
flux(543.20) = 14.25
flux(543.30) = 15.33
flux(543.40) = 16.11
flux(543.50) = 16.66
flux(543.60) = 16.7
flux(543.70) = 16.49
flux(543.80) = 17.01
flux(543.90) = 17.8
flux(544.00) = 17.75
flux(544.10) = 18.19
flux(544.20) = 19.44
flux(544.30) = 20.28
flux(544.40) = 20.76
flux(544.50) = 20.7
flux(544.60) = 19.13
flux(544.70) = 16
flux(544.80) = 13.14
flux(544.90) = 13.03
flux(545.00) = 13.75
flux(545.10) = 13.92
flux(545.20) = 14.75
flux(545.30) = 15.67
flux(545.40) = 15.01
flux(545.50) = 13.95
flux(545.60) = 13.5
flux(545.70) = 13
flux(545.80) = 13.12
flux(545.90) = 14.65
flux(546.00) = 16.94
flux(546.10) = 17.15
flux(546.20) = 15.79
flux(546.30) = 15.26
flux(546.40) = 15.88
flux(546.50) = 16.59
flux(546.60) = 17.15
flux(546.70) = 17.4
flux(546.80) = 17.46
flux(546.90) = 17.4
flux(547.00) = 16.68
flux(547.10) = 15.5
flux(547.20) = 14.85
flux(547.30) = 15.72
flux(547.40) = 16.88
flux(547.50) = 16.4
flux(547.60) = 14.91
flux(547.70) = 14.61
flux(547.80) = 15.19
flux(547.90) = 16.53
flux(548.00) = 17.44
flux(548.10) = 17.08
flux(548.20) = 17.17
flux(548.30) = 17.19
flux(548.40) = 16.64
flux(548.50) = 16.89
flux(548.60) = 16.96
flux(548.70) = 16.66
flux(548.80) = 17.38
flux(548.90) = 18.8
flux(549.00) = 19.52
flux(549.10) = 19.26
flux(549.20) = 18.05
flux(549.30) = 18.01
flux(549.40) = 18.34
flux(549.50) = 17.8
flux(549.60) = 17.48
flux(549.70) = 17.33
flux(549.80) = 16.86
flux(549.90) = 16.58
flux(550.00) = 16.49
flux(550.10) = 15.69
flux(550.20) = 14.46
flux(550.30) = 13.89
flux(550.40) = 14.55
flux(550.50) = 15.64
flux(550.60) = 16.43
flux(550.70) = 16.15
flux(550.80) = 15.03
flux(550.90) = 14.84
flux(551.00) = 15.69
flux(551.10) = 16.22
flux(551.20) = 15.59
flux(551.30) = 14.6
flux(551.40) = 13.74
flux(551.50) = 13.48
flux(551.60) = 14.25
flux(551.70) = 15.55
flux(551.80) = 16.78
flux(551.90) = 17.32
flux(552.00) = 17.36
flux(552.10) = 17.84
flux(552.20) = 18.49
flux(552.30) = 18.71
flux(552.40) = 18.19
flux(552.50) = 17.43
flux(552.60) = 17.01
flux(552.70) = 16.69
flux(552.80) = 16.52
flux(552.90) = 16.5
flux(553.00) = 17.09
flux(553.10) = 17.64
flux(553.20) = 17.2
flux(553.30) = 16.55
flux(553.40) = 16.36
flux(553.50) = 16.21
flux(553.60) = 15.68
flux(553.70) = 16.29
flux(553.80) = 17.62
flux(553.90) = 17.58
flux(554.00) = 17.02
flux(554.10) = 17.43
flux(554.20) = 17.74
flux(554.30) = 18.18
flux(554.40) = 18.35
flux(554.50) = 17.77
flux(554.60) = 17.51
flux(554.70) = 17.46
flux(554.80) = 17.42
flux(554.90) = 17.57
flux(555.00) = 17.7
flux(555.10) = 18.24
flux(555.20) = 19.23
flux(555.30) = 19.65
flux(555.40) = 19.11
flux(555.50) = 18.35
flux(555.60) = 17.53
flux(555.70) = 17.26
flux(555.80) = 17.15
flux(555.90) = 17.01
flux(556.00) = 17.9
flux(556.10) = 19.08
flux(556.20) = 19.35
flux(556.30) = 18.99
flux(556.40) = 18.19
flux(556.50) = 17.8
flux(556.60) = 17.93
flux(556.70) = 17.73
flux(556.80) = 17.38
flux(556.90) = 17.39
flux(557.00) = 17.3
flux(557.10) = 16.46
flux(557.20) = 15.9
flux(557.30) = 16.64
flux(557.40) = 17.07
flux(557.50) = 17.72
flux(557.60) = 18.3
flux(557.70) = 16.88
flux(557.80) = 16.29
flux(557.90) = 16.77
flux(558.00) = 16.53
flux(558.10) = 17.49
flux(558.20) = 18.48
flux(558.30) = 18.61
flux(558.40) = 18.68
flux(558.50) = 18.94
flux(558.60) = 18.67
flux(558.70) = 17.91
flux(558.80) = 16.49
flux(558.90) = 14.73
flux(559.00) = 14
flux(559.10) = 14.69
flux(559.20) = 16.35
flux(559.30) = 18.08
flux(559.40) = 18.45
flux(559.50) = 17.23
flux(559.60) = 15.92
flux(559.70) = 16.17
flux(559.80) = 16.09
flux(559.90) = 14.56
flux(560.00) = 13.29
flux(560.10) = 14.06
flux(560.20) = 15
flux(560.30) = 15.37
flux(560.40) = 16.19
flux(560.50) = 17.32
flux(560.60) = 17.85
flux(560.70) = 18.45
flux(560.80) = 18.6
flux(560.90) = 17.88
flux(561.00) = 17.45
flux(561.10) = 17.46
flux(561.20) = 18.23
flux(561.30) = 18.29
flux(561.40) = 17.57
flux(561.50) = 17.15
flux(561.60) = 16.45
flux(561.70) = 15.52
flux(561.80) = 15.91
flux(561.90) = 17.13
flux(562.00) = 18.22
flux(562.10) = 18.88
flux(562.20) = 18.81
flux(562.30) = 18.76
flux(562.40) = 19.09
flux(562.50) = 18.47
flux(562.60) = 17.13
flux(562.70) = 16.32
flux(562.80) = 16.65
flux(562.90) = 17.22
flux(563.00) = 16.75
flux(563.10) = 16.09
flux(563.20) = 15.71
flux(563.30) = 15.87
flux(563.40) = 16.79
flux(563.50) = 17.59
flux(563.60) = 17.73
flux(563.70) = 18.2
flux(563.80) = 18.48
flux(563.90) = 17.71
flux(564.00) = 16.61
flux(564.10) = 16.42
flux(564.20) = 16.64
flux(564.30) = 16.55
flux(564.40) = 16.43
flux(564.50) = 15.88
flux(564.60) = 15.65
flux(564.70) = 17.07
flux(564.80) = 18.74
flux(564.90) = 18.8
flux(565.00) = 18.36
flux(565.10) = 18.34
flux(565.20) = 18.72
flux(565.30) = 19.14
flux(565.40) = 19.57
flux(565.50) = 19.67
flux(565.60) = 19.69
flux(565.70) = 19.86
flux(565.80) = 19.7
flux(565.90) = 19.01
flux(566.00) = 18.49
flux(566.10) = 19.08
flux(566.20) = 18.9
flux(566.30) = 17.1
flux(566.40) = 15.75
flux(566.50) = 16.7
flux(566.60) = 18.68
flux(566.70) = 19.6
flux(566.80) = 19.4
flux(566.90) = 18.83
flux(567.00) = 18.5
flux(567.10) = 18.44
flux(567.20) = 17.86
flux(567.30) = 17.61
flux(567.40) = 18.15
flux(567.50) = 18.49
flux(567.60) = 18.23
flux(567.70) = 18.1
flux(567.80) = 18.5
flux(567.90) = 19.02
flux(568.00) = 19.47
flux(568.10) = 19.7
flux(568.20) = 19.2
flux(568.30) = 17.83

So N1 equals 0.729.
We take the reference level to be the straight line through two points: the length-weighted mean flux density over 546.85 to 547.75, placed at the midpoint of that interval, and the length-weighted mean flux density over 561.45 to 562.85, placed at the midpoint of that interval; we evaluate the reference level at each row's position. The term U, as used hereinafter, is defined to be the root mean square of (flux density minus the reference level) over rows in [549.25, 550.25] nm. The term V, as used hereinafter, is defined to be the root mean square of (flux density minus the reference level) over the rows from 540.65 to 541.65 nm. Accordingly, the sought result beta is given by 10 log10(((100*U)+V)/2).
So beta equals 18.4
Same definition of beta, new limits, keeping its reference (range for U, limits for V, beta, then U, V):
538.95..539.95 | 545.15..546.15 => 18.5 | 1.39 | 1.7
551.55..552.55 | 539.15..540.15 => 18.8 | 1.51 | 1.4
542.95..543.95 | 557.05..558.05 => 17.9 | 1.23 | 0.7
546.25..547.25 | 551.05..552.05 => 17.5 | 1.10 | 1.6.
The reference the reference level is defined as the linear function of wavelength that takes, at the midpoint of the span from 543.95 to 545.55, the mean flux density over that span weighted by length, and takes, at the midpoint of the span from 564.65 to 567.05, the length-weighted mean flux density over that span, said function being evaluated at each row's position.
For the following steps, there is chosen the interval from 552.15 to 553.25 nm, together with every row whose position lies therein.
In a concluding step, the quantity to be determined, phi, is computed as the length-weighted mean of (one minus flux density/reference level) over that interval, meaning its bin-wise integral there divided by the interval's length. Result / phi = 0.00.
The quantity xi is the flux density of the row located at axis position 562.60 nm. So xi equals 17.13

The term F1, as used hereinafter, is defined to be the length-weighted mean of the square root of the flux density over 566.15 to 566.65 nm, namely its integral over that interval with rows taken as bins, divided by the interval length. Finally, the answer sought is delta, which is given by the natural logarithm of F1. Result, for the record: 1.43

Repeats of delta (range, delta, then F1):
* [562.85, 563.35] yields 1.40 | 4.04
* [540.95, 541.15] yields 1.34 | 3.83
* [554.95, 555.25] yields 1.46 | 4.29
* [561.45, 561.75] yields 1.40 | 4.05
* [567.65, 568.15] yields 1.47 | 4.35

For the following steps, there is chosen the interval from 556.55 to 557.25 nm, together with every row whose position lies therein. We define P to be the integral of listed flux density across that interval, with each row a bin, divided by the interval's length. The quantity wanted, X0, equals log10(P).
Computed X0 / 1.23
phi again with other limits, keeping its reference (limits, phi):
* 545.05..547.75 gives 0.07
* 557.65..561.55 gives 0.06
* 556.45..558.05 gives 0.04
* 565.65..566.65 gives 0.02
